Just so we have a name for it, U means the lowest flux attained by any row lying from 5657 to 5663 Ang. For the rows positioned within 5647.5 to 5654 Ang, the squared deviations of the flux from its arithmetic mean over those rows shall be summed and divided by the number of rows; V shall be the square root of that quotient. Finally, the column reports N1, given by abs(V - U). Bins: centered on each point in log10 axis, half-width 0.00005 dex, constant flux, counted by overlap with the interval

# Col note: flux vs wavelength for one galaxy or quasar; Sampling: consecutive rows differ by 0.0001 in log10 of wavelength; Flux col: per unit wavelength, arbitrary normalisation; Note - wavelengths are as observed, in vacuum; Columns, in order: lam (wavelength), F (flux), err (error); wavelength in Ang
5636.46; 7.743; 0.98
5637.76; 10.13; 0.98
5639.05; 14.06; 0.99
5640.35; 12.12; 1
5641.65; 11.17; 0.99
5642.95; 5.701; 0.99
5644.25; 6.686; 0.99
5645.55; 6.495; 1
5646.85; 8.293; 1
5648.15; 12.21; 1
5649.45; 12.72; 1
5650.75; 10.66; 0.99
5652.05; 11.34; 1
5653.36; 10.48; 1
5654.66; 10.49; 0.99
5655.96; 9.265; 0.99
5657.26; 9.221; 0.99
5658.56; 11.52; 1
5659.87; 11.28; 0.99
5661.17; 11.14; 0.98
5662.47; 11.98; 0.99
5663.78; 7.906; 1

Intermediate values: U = 9.221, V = 0.87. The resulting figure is 8.4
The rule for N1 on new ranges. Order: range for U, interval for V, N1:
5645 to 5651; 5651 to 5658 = 5.7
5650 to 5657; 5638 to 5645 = 6.0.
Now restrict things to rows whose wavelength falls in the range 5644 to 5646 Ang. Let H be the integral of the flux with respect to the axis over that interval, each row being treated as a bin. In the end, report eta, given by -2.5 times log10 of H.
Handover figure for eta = -2.8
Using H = 13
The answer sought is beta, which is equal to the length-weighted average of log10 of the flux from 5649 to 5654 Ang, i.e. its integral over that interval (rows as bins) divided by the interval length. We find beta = 1.05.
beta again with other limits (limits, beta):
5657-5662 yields 1.04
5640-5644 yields 0.94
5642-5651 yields 0.93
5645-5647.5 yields 0.87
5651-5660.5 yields 1.02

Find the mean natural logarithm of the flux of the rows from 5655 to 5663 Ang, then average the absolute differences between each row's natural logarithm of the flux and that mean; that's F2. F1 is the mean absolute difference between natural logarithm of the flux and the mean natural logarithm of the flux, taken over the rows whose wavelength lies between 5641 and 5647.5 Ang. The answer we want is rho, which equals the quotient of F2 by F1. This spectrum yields 0.5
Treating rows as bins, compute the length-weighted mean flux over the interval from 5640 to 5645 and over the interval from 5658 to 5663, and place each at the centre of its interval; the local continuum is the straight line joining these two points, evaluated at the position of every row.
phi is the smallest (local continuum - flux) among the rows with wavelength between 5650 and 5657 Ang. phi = -1.2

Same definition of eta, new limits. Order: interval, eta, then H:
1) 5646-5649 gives -3.7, 31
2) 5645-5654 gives -4.9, 93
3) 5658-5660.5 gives -3.6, 28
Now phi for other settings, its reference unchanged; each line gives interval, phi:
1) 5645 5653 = -3.0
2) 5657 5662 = -0.4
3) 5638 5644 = -5.9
